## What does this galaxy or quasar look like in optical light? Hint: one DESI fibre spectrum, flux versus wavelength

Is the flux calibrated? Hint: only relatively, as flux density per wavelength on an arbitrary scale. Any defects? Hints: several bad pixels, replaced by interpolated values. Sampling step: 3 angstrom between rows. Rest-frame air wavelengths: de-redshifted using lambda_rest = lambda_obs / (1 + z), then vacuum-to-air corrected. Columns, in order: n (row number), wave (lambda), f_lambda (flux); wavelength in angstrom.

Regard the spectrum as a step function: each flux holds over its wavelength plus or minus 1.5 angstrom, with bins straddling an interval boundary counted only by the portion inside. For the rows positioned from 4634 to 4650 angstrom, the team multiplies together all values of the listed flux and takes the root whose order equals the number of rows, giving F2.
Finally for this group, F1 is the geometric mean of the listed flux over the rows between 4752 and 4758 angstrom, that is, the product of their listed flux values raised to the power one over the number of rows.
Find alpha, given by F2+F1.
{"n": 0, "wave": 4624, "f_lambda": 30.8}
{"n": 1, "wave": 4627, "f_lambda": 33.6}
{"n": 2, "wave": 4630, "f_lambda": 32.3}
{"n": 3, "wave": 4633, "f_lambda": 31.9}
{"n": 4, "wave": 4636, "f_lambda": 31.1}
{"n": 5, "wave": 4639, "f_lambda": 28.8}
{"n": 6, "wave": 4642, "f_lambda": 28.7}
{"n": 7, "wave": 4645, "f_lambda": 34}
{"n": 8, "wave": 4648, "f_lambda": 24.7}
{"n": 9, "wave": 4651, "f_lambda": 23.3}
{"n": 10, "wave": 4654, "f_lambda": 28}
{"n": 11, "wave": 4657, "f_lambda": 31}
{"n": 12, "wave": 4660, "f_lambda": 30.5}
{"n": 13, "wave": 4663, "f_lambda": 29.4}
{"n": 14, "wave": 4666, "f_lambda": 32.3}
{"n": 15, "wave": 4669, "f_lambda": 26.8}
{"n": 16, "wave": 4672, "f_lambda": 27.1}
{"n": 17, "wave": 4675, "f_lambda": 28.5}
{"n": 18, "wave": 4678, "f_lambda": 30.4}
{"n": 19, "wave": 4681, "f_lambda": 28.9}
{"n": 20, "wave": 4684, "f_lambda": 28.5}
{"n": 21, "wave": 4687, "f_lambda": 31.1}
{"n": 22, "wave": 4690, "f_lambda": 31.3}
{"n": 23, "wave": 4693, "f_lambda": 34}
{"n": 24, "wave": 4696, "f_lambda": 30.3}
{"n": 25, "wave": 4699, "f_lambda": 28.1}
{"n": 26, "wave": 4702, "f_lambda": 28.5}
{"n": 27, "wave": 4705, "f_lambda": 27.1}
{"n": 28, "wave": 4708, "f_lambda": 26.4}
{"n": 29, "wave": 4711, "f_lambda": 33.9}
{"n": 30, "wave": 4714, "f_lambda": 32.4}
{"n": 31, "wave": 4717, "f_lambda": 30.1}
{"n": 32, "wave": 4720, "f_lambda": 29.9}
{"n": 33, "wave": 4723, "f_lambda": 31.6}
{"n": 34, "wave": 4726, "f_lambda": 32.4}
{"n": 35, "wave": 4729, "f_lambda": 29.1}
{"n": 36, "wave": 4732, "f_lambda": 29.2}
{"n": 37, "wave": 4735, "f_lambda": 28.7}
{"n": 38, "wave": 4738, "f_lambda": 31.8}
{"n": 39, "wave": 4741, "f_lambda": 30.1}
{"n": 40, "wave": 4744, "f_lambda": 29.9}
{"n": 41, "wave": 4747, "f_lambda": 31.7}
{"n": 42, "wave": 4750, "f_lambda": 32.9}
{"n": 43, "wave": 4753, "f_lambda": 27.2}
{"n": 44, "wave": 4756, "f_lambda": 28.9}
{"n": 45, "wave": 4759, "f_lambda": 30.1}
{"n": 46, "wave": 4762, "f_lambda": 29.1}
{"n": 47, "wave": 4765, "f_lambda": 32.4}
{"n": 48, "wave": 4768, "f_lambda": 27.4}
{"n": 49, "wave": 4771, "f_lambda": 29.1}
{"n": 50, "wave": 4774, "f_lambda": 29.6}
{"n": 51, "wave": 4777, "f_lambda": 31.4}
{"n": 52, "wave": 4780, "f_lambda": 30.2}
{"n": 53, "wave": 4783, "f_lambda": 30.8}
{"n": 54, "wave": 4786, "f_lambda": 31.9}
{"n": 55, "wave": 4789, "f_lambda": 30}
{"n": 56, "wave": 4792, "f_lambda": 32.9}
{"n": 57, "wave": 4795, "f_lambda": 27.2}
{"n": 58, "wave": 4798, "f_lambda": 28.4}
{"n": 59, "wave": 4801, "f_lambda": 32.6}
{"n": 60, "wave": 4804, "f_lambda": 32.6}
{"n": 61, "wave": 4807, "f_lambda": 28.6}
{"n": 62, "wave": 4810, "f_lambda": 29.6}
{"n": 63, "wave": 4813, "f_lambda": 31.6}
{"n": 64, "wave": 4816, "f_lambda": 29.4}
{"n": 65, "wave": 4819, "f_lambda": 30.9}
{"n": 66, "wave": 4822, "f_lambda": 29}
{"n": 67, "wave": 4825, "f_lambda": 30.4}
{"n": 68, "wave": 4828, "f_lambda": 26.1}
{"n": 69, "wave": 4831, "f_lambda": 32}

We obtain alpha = 57.3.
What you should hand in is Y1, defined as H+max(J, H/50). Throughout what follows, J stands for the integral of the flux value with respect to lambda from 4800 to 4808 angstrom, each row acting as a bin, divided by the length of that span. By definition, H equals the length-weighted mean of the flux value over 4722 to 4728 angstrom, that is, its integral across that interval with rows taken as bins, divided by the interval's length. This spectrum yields 63.1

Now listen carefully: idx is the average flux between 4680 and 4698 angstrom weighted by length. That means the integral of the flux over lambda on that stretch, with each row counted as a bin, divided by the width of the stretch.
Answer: 30.7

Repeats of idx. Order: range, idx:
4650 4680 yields 28.8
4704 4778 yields 30.1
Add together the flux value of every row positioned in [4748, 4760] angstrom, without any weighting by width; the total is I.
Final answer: 119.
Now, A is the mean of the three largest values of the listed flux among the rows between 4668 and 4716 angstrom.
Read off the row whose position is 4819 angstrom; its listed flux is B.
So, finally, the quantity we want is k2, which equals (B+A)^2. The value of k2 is 4139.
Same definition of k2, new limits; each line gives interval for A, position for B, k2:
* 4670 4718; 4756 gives 3885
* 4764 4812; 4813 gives 4134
